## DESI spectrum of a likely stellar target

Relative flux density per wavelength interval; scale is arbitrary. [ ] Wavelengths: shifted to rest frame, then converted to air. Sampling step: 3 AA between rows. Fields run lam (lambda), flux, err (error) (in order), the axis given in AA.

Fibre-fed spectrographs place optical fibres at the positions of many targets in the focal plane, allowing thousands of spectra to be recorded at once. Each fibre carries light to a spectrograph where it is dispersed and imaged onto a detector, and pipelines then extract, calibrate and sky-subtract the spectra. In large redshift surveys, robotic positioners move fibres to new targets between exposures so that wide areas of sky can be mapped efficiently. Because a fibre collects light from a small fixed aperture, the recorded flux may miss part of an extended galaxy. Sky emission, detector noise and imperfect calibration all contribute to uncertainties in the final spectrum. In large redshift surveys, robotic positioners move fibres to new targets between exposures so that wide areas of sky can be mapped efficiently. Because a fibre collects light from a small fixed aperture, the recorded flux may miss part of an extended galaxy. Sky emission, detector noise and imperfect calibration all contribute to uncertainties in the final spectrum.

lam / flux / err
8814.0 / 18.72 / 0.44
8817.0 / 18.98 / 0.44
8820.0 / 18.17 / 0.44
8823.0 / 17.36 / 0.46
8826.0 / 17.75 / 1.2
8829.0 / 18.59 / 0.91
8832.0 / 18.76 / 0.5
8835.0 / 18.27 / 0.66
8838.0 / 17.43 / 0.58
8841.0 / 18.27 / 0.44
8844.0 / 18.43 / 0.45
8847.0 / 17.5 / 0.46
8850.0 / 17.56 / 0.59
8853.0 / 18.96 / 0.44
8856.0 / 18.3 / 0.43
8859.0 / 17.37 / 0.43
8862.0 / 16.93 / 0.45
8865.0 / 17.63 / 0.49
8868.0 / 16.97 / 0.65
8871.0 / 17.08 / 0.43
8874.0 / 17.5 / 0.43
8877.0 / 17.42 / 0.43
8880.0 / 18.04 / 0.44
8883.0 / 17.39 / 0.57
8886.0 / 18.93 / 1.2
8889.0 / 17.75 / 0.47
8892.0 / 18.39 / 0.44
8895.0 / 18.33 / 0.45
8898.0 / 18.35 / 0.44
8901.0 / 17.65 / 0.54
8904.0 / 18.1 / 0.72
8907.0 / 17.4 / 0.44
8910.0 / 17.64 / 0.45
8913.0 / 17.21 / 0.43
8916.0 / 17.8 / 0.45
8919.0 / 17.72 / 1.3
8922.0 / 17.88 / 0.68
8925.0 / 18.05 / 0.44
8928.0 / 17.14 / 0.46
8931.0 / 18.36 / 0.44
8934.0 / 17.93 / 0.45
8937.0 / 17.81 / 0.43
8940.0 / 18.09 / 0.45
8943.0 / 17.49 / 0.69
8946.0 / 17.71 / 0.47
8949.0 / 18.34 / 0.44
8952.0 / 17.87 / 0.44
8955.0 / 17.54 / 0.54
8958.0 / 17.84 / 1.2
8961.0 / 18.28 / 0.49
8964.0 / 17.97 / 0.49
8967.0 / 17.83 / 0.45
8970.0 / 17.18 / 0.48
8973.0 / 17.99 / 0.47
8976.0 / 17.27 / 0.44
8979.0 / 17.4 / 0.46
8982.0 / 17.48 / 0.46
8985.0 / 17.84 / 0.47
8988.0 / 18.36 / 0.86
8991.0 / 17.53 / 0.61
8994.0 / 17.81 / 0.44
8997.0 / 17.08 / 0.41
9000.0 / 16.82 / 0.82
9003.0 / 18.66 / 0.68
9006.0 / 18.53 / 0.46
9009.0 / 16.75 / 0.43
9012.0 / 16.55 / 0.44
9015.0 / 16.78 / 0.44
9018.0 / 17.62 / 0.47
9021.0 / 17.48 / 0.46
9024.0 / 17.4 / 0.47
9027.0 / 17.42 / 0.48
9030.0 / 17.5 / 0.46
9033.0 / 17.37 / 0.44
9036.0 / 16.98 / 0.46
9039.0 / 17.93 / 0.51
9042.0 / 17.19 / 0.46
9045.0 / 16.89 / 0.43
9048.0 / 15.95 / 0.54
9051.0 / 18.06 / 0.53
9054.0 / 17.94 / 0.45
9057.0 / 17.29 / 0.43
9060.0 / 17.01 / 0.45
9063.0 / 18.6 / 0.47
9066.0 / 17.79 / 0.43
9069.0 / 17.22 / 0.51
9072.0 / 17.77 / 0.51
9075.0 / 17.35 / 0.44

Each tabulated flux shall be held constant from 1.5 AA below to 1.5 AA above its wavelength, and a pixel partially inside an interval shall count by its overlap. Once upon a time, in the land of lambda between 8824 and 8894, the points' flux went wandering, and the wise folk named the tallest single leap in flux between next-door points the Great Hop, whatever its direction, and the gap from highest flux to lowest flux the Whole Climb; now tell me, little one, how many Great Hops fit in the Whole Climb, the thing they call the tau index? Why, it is 1.32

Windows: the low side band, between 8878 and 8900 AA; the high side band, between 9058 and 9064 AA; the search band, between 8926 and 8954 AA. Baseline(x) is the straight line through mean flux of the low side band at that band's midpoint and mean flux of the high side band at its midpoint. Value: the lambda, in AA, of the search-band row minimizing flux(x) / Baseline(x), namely 8928.0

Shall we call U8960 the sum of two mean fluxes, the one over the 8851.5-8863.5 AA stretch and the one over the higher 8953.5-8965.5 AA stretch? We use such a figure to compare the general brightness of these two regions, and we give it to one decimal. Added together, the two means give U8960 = 35.8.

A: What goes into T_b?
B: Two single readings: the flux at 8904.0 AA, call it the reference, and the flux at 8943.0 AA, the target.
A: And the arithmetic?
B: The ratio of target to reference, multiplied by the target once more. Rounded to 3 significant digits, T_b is 16.9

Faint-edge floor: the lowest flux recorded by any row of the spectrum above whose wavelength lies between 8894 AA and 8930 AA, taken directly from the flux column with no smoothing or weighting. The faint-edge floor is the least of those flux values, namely 17.14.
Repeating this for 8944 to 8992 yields 17.18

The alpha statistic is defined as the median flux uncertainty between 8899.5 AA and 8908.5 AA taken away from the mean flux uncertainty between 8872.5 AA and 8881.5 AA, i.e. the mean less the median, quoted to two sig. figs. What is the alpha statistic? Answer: -0.11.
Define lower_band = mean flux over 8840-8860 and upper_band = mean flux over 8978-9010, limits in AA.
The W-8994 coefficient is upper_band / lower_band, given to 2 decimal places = 0.98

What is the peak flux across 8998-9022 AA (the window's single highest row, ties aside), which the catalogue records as 18.66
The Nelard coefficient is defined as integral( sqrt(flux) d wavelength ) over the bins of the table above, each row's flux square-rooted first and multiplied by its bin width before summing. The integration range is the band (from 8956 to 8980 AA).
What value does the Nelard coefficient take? 101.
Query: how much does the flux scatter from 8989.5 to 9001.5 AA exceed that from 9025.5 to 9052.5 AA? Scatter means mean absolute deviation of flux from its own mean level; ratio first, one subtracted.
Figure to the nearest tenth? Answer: -0.2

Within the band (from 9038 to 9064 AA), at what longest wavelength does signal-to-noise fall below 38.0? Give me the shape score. 9060.0 AA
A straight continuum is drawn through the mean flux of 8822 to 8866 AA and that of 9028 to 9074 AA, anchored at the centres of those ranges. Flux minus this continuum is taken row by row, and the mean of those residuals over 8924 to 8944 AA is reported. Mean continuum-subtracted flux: 0.12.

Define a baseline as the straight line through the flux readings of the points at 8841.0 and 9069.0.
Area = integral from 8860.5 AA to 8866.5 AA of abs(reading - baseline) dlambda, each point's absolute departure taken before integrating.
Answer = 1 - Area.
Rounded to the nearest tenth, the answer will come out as -4.3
